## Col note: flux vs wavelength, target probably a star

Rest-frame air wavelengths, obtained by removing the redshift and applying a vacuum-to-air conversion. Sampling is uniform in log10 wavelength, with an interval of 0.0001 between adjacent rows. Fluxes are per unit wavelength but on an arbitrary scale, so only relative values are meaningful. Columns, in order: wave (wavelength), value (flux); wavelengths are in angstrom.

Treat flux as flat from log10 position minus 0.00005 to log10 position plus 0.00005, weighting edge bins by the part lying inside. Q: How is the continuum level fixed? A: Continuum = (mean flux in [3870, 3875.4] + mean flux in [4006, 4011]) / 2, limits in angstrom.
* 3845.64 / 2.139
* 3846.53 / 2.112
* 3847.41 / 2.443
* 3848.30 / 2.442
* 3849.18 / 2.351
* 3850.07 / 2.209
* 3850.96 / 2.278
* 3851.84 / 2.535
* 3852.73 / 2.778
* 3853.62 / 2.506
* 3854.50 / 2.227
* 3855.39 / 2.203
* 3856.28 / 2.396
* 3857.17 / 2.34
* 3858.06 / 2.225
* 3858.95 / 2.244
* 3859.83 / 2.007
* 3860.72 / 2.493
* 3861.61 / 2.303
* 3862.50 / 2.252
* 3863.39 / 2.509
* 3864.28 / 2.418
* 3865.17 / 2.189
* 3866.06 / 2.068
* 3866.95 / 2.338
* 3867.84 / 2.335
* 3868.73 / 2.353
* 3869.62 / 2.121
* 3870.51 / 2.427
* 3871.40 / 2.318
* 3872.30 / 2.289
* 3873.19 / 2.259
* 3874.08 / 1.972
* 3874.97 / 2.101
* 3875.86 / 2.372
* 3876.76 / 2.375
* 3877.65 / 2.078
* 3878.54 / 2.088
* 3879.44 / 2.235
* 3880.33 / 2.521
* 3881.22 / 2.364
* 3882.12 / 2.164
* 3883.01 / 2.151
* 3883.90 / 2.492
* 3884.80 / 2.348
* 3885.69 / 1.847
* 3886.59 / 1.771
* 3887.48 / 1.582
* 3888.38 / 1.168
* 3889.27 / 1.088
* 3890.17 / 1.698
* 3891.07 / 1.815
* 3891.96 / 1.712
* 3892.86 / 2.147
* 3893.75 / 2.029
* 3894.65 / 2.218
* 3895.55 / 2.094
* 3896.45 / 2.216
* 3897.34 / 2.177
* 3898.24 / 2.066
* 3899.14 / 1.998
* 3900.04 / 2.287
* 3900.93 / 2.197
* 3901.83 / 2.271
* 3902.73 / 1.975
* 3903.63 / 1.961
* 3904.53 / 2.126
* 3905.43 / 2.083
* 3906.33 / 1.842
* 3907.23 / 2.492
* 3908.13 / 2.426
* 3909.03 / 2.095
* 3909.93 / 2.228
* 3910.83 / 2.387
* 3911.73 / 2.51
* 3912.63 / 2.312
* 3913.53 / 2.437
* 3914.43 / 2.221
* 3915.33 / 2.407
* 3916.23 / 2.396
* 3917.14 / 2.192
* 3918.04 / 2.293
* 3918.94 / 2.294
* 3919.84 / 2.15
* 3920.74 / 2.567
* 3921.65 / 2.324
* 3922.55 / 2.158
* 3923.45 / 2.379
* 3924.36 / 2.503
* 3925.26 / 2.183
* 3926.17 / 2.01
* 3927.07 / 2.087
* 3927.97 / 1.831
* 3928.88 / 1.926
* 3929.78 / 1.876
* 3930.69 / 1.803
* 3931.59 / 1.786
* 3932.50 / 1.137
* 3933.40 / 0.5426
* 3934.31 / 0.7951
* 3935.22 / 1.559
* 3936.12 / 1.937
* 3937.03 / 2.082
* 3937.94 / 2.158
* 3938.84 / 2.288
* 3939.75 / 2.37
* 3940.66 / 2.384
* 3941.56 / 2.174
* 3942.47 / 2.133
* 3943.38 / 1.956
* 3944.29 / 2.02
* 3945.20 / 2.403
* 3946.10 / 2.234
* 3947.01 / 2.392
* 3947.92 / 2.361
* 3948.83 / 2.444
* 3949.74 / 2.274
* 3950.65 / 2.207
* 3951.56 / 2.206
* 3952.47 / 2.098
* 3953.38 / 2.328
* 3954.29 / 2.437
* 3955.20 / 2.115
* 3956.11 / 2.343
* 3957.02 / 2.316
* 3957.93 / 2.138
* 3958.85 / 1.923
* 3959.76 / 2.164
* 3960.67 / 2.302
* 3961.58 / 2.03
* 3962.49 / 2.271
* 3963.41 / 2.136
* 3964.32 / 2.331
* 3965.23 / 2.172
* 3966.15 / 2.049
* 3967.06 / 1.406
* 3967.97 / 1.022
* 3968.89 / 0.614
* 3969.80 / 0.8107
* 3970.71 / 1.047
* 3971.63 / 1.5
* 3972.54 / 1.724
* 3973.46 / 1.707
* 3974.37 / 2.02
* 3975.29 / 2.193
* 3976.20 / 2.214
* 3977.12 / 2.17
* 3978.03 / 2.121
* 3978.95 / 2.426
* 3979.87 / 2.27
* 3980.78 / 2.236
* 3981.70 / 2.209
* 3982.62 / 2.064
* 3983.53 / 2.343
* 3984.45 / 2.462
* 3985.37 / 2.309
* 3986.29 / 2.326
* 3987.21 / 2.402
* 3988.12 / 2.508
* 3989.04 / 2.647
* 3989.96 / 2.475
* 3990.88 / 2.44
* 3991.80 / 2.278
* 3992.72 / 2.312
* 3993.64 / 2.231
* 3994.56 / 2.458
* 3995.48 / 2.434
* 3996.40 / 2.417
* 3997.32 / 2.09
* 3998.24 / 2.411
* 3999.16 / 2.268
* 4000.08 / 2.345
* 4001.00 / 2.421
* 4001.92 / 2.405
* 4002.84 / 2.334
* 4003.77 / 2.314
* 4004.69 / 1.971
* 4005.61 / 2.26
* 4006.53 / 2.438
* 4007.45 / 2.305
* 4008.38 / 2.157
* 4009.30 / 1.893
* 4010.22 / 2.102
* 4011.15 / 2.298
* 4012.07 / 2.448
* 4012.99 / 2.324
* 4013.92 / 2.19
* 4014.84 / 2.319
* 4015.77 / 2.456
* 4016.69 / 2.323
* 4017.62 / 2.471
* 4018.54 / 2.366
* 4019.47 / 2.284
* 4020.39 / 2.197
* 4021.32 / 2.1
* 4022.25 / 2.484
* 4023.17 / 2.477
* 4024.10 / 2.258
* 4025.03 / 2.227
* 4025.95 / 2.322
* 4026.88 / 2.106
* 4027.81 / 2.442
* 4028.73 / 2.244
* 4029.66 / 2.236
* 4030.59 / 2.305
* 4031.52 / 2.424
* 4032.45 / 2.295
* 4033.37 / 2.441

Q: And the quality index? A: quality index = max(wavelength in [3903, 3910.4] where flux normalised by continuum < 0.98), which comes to 3909.03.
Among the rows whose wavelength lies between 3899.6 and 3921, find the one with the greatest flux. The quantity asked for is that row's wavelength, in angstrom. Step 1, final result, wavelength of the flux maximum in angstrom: 3920.74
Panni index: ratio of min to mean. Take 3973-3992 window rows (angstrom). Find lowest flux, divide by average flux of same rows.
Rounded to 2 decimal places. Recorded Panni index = 0.75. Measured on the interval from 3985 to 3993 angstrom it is 0.94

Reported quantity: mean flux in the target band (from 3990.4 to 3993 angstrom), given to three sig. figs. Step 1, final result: 2.34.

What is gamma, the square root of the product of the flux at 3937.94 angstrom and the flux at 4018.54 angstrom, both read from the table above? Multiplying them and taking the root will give 2.3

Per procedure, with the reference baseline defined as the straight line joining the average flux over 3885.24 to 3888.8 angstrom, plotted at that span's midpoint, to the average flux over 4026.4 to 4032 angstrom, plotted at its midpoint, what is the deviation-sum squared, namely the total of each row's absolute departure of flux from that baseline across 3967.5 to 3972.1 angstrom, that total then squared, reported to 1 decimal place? 25.1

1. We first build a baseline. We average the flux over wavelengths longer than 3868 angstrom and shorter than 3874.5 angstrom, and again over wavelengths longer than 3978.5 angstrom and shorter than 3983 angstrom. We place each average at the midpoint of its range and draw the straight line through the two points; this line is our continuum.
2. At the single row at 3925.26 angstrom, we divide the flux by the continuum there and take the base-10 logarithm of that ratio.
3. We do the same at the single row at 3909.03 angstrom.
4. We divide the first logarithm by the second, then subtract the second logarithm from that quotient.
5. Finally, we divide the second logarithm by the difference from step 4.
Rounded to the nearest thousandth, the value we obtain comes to -0.070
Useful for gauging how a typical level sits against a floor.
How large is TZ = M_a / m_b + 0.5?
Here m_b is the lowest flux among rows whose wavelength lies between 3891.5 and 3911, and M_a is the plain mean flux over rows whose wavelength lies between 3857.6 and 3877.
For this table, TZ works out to 1.8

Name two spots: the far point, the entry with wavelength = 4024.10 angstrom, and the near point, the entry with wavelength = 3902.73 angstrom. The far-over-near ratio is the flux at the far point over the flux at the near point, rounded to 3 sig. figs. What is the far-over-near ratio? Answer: 1.14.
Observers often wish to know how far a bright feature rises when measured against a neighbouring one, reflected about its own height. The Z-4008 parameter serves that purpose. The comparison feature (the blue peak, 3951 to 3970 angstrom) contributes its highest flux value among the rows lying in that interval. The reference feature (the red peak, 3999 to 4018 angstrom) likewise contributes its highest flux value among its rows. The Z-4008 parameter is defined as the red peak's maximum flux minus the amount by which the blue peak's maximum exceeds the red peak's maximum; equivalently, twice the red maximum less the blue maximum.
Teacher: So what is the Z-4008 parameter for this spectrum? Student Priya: 2.5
